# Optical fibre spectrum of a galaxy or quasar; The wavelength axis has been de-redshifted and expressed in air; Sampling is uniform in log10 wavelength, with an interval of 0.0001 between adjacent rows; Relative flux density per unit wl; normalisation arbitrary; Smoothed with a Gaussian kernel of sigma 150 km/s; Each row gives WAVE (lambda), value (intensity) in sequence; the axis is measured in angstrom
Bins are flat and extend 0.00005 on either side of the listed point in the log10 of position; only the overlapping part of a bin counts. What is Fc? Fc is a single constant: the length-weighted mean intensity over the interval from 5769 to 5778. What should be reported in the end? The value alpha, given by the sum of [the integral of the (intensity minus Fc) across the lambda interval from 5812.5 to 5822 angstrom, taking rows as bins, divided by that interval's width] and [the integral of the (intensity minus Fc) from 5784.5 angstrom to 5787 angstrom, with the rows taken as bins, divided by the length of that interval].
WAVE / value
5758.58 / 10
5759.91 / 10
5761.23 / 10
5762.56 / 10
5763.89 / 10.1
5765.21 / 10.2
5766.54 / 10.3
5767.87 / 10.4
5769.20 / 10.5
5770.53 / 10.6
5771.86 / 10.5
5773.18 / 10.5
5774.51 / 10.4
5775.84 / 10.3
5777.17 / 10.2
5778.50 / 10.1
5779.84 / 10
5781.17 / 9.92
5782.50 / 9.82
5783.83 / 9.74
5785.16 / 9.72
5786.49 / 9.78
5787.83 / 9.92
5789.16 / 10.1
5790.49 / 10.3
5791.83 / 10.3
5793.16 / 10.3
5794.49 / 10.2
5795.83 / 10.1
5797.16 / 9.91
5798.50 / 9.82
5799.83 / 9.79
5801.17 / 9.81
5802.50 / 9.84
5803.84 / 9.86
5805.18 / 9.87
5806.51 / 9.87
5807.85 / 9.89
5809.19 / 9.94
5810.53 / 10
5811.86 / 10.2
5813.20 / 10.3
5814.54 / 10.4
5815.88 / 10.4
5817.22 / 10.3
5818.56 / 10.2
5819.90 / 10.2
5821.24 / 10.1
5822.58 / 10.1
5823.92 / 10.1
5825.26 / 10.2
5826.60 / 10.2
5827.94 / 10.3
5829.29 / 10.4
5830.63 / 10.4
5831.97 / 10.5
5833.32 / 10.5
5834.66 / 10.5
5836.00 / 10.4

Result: -0.8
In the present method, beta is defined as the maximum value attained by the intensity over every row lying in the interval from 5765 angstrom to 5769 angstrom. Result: 10.4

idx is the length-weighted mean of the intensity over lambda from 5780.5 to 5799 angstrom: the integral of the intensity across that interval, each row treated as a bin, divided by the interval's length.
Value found 10.00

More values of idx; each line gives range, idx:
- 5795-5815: 9.97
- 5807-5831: 10.20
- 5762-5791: 10.15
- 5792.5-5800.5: 10.02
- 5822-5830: 10.22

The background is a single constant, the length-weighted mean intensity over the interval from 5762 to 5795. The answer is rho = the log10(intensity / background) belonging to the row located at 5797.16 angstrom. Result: -0.011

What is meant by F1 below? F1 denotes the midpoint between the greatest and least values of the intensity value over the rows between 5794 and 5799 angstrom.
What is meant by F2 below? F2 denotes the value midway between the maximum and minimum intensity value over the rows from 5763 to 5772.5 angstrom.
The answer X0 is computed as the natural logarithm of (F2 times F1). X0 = 4.64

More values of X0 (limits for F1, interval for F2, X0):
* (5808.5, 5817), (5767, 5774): 4.67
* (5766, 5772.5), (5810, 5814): 4.66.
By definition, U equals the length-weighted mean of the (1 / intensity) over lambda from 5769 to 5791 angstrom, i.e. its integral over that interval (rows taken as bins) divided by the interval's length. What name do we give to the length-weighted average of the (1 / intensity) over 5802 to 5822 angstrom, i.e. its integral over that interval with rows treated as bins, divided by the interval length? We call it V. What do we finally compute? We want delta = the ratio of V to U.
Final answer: 1.00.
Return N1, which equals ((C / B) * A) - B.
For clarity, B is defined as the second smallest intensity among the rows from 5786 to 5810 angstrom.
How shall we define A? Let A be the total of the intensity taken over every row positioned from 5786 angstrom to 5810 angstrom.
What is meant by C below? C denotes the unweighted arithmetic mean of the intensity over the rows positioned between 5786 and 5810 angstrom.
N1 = 173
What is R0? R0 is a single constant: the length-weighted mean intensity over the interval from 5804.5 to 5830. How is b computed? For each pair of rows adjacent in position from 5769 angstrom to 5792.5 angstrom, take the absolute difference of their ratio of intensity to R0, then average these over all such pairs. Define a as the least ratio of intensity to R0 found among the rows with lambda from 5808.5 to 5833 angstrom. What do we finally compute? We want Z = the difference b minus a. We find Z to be -0.970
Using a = 0.979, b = 0.0090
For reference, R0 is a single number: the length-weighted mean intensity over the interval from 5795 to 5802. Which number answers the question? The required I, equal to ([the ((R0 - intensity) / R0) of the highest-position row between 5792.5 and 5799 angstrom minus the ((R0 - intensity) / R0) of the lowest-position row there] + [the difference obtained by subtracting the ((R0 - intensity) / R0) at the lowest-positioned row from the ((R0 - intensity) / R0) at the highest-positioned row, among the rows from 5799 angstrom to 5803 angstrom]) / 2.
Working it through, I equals 0.022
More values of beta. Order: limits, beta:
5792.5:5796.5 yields 10.3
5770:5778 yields 10.6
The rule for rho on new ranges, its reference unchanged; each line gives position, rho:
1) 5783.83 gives -0.019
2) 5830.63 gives 0.010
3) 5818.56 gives 0.001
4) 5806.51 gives -0.013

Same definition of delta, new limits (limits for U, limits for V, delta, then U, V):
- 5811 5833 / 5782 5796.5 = 1.02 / 0.0974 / 0.100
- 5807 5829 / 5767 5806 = 1.01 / 0.0982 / 0.099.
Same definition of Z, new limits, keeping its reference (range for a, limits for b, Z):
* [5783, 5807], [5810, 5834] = -0.951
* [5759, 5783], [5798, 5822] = -0.961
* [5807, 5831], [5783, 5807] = -0.967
